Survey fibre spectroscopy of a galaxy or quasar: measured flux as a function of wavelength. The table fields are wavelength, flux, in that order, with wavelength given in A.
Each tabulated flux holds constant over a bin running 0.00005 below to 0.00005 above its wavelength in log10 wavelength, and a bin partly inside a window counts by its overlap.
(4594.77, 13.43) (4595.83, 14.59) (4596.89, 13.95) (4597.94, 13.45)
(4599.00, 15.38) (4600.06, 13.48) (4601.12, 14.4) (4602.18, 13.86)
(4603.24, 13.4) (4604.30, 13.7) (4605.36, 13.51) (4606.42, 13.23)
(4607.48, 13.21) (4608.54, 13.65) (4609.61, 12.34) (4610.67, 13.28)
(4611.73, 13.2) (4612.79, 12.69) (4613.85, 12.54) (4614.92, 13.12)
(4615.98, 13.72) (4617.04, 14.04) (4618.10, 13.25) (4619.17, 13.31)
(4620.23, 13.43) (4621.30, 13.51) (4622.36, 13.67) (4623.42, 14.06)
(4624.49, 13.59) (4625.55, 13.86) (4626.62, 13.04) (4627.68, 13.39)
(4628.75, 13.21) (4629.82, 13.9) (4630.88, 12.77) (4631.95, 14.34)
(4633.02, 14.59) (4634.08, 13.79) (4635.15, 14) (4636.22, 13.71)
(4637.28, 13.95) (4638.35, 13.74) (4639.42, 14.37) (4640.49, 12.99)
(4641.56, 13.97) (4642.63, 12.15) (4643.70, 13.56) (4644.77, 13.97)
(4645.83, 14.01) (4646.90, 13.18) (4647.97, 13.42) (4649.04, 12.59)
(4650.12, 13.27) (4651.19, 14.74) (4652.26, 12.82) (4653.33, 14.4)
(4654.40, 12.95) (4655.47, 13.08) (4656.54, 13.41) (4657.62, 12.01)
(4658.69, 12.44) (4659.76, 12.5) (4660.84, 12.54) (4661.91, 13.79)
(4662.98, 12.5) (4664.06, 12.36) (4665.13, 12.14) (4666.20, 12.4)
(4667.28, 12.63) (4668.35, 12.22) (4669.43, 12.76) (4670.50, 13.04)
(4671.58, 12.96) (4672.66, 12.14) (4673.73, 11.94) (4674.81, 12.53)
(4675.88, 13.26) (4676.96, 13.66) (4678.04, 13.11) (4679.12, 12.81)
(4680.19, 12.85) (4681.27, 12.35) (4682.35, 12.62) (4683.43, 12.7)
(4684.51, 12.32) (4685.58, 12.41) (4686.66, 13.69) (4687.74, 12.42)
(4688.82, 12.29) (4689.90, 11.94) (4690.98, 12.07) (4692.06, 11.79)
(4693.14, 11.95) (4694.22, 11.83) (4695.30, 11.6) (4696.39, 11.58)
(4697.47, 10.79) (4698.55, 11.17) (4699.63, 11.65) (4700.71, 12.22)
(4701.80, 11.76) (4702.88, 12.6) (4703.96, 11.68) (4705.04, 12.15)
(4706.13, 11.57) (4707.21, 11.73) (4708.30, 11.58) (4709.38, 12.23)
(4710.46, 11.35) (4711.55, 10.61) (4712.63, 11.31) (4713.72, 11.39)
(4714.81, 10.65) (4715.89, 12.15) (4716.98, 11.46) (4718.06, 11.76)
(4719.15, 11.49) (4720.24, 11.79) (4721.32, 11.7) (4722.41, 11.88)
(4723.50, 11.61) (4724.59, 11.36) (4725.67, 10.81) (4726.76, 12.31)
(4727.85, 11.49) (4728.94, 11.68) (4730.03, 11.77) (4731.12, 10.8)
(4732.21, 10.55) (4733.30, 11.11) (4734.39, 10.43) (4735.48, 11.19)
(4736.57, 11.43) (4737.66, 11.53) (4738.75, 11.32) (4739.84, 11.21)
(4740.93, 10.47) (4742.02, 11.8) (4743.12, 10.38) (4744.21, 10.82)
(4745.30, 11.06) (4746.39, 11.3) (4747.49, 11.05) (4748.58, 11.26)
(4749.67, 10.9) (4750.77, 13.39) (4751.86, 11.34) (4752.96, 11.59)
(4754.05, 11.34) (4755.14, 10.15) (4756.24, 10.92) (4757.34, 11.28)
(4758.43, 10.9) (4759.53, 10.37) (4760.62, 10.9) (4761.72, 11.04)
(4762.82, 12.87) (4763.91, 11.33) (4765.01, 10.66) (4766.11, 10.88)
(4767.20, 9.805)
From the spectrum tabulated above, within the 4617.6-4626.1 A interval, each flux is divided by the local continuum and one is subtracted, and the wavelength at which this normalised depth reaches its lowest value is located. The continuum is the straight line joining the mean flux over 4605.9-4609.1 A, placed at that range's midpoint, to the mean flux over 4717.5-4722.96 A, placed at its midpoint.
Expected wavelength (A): 4618.10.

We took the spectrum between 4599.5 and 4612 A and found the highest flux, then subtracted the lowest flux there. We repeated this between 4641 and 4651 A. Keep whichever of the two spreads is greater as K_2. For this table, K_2 2.06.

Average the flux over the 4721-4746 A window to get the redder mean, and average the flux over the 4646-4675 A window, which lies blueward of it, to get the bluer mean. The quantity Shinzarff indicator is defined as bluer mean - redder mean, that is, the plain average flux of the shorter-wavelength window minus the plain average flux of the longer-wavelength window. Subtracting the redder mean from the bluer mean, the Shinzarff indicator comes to 1.6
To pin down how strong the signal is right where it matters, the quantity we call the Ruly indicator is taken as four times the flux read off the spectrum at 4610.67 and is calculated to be 53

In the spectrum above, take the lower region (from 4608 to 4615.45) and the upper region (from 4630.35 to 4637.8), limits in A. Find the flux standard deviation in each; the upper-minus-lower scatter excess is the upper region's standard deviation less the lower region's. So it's 0.11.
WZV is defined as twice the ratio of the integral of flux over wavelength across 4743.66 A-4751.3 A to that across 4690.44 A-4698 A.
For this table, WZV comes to 1.98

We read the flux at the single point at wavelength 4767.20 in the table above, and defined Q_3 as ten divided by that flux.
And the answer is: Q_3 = 1.02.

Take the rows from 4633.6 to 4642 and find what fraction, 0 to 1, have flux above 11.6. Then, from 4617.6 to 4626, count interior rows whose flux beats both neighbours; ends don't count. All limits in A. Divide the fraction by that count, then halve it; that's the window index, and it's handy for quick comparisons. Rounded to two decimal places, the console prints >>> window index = 0.50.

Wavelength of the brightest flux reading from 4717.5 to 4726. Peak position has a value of 4722.41 A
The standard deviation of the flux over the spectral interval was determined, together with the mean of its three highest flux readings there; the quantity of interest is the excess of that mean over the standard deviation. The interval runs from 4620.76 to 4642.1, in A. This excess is 14.0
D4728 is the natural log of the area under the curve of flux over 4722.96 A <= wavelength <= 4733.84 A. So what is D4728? 4.82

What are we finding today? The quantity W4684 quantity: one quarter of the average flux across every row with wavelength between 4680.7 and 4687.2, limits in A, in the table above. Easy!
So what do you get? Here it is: 3.17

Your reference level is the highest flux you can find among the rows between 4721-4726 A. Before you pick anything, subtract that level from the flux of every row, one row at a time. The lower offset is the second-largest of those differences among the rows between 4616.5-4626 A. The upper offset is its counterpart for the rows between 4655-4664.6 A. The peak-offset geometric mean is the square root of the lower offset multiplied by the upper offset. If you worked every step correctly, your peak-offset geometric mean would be 1.8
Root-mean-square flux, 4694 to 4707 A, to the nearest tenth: 11.7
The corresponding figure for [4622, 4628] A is 13.6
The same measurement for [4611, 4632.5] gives 13.4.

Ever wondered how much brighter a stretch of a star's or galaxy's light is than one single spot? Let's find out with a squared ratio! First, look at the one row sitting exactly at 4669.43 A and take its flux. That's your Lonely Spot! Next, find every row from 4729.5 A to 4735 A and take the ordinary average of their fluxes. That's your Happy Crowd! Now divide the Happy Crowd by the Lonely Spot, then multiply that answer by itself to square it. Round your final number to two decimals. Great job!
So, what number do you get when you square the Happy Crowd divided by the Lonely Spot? 0.73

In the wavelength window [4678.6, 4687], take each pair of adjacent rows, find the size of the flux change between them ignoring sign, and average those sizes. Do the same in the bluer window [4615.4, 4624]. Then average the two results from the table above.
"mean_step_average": 0.33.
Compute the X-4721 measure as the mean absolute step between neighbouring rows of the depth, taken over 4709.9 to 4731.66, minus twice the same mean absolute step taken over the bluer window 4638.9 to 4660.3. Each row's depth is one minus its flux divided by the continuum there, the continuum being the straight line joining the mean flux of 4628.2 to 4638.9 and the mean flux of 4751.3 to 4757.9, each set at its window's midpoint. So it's -0.092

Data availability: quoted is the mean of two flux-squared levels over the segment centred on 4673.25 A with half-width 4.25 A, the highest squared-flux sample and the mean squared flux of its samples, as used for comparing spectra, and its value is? 175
